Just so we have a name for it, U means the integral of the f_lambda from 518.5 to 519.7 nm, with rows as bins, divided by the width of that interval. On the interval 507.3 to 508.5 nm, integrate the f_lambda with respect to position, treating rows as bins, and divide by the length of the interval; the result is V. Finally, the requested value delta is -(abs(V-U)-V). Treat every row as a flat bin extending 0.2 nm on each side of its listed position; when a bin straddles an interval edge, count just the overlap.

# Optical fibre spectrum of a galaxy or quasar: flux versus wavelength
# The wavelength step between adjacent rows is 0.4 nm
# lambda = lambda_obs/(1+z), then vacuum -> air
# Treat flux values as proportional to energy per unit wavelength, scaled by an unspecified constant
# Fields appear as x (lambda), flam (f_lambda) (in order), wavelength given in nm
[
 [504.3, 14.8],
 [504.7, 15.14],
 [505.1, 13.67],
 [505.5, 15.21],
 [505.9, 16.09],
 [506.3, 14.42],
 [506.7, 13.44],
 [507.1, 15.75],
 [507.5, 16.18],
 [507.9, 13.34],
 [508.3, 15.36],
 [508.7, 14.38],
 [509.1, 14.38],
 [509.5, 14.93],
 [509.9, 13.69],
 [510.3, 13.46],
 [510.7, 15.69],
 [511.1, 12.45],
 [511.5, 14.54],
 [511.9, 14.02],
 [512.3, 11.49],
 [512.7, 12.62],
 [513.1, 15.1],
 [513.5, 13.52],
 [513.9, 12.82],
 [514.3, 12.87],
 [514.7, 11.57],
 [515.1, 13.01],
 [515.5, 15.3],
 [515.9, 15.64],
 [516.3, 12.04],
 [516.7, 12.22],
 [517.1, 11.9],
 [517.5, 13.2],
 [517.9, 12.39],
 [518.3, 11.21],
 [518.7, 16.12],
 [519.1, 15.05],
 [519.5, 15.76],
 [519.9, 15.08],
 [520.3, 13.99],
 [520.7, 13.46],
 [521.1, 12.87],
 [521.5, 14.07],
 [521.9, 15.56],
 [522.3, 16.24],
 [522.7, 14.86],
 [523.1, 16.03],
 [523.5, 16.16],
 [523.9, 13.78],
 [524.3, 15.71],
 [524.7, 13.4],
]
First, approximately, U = 15.6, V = 15.0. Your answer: 14.3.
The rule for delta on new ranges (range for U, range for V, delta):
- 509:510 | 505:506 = 14.4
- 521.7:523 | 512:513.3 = 10.7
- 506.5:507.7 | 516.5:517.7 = 9.8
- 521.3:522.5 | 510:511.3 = 12.4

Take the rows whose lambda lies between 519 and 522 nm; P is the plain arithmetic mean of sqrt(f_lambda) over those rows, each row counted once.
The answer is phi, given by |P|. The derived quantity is 3.80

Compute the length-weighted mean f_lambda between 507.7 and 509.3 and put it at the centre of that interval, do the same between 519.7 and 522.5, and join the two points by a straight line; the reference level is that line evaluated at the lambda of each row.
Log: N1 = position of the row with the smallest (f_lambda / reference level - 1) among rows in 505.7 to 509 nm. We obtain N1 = 507.9 nm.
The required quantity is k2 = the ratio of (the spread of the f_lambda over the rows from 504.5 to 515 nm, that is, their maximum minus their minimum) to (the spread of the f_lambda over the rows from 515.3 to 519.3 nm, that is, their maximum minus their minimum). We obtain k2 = 0.96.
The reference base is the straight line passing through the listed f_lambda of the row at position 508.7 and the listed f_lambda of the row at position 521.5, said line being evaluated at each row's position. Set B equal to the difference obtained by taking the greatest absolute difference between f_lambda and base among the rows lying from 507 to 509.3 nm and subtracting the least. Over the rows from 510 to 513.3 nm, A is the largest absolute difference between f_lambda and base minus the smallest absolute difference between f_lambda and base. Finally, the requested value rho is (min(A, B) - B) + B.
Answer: 1.77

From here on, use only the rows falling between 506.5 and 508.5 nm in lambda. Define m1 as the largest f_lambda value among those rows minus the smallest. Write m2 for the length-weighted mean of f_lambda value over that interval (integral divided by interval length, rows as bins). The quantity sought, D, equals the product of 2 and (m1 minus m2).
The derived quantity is -24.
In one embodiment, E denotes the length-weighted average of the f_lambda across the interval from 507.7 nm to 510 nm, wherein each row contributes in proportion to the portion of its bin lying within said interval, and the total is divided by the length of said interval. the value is 14.4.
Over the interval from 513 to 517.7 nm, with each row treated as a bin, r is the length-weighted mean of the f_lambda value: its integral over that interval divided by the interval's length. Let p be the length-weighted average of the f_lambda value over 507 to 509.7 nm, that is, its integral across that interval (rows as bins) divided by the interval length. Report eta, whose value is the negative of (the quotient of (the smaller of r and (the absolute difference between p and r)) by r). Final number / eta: -0.12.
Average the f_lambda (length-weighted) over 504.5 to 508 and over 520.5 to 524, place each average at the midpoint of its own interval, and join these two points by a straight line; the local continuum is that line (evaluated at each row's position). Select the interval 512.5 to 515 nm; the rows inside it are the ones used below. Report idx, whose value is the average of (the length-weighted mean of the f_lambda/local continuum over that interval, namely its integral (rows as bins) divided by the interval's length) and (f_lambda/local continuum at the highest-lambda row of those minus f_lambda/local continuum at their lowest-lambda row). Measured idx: 0.41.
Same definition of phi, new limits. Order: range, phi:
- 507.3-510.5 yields 3.80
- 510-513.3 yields 3.69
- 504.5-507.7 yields 3.87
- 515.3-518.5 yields 3.60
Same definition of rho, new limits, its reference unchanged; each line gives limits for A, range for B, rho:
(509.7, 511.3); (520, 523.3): 1.21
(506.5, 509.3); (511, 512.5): 1.77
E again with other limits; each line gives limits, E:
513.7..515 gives 12.5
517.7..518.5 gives 11.8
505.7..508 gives 14.9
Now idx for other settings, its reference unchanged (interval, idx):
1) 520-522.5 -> 0.56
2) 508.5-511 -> 0.53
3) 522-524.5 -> 0.50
